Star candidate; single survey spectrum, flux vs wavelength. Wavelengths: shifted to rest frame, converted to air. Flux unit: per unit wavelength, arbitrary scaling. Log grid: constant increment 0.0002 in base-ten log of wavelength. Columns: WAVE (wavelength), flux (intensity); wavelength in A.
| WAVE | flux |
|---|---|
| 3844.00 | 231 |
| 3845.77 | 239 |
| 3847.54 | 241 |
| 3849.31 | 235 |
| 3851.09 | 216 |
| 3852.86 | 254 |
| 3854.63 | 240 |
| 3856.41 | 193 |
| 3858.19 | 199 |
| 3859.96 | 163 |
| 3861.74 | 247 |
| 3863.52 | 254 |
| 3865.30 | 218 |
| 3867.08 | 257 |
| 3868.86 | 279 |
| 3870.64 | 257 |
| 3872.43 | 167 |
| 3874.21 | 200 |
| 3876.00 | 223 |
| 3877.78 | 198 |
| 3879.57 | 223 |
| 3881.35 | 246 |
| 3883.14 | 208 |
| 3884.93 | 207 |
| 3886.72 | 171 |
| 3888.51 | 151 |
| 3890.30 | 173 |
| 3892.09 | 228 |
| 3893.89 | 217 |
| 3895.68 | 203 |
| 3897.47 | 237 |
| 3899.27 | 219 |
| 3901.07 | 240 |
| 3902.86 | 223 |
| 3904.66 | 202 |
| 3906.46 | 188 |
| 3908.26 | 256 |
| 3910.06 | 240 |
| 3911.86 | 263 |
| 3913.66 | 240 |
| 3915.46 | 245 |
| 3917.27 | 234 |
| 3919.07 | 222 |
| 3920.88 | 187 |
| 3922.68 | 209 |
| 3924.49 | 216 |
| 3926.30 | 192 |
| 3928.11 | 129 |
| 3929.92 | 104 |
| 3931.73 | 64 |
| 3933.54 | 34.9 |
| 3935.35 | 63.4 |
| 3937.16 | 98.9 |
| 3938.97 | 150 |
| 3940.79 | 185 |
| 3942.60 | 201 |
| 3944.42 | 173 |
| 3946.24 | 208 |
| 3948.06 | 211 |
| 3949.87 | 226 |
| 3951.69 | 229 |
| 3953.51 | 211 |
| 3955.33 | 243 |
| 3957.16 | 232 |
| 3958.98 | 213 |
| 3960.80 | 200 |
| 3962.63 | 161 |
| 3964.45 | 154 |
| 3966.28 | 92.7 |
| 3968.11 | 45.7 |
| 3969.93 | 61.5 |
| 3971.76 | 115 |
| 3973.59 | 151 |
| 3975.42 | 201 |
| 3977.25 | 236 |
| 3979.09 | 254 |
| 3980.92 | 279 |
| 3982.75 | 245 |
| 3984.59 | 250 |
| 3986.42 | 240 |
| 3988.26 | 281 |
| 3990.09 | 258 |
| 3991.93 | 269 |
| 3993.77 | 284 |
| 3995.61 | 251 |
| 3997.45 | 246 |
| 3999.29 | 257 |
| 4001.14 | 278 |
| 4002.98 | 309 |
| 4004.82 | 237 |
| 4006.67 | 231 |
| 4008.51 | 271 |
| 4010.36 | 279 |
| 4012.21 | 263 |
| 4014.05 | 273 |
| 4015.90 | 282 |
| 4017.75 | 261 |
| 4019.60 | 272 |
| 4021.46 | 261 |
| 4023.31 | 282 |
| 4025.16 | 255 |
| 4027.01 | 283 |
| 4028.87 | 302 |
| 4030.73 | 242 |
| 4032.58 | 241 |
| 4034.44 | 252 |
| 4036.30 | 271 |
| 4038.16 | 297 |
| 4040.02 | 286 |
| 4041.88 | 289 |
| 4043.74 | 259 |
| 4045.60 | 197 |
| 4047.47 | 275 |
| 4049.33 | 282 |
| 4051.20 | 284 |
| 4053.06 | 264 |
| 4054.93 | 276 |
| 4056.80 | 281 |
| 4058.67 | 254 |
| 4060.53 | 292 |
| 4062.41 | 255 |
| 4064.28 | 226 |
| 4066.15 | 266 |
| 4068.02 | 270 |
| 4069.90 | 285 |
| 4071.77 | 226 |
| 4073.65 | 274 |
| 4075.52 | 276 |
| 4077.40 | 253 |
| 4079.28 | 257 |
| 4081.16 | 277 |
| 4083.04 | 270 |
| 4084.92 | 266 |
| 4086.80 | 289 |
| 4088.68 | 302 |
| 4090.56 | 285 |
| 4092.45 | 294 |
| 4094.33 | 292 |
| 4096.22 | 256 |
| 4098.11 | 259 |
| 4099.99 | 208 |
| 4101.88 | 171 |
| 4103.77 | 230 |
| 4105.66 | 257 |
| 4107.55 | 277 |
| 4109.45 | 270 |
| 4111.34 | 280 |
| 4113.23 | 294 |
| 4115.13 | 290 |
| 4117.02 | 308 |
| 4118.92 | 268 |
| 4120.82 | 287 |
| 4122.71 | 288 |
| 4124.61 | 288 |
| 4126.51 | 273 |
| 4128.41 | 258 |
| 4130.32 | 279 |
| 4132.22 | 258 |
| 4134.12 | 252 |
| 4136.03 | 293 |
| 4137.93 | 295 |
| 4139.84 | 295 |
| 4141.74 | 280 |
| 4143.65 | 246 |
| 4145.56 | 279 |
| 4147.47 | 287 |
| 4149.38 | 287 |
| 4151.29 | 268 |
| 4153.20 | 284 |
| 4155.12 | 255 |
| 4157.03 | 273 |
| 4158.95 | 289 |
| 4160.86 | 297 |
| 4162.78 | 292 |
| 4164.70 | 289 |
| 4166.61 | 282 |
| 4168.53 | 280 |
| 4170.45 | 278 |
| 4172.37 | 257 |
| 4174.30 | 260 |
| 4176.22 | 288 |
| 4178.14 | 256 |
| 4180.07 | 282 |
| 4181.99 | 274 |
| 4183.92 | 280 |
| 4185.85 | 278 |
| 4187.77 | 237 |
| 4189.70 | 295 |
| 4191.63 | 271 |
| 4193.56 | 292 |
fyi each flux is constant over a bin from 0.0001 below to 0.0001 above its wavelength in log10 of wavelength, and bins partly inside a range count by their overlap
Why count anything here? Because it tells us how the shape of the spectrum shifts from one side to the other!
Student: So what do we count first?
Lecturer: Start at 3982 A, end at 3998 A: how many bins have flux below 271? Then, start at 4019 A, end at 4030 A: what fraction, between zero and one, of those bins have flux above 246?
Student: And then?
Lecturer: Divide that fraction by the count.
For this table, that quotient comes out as 0.14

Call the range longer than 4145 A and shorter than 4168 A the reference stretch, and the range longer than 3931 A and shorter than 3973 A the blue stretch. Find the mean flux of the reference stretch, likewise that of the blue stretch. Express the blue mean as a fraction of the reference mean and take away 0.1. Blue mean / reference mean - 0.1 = 0.45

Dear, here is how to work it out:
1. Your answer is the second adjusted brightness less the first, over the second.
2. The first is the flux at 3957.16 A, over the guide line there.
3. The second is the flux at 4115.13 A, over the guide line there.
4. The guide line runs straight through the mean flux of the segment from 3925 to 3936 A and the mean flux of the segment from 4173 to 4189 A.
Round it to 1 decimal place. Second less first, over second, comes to -0.5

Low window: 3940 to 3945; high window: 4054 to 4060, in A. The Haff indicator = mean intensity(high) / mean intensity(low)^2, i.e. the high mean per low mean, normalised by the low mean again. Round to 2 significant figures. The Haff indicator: 0.0078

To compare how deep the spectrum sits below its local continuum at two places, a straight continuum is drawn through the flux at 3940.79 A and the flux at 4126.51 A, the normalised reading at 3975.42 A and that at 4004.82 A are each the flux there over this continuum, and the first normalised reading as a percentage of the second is 91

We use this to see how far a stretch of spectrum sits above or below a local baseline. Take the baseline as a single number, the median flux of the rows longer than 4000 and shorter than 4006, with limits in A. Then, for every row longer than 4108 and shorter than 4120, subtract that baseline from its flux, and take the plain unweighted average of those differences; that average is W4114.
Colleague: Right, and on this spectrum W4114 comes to 7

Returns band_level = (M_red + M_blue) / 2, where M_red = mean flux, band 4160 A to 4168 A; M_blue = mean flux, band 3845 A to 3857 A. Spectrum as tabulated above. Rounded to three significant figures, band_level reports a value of 261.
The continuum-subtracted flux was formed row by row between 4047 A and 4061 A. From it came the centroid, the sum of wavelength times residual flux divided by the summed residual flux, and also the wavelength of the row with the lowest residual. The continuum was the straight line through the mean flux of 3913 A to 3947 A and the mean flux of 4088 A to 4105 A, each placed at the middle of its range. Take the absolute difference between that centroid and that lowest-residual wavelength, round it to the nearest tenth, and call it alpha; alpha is 4.9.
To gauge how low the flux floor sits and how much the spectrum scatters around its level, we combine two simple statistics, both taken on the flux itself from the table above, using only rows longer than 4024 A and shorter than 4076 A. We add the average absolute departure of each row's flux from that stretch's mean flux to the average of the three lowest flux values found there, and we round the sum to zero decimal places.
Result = 235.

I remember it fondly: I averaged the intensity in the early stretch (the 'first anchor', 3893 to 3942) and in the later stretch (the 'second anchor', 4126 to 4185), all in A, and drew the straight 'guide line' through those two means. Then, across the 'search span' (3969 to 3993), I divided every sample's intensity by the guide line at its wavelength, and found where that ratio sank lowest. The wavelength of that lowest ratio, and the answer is 3969.93 A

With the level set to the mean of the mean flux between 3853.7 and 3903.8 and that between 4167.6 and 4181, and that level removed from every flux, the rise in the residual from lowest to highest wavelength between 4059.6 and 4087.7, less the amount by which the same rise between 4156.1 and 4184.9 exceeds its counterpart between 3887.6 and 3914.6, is 79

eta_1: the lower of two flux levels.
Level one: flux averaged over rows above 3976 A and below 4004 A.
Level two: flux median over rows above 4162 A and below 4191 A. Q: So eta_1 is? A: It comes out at 262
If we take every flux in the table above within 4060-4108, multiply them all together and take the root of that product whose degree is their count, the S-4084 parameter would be 260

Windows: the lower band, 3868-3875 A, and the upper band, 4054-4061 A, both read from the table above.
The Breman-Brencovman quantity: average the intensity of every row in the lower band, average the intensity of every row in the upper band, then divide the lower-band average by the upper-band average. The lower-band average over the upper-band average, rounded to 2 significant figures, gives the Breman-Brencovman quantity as 0.82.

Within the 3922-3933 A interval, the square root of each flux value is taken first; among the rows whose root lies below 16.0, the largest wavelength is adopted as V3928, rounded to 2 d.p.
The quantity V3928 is 3931.73 A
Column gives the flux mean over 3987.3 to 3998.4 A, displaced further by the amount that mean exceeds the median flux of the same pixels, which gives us 266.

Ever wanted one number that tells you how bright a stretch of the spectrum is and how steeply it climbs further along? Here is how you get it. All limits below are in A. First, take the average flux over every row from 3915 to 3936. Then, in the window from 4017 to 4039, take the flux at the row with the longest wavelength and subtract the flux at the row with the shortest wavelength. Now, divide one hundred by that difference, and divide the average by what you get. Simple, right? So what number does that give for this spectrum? 57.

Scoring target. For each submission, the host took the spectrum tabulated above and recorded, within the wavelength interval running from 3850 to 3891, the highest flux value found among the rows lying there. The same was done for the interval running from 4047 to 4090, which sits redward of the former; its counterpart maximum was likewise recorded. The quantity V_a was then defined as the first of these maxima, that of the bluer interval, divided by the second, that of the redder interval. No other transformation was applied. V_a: 0.92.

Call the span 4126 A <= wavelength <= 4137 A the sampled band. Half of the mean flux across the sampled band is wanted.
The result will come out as 134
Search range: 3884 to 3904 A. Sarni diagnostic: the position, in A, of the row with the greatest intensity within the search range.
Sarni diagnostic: 3901.07 A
